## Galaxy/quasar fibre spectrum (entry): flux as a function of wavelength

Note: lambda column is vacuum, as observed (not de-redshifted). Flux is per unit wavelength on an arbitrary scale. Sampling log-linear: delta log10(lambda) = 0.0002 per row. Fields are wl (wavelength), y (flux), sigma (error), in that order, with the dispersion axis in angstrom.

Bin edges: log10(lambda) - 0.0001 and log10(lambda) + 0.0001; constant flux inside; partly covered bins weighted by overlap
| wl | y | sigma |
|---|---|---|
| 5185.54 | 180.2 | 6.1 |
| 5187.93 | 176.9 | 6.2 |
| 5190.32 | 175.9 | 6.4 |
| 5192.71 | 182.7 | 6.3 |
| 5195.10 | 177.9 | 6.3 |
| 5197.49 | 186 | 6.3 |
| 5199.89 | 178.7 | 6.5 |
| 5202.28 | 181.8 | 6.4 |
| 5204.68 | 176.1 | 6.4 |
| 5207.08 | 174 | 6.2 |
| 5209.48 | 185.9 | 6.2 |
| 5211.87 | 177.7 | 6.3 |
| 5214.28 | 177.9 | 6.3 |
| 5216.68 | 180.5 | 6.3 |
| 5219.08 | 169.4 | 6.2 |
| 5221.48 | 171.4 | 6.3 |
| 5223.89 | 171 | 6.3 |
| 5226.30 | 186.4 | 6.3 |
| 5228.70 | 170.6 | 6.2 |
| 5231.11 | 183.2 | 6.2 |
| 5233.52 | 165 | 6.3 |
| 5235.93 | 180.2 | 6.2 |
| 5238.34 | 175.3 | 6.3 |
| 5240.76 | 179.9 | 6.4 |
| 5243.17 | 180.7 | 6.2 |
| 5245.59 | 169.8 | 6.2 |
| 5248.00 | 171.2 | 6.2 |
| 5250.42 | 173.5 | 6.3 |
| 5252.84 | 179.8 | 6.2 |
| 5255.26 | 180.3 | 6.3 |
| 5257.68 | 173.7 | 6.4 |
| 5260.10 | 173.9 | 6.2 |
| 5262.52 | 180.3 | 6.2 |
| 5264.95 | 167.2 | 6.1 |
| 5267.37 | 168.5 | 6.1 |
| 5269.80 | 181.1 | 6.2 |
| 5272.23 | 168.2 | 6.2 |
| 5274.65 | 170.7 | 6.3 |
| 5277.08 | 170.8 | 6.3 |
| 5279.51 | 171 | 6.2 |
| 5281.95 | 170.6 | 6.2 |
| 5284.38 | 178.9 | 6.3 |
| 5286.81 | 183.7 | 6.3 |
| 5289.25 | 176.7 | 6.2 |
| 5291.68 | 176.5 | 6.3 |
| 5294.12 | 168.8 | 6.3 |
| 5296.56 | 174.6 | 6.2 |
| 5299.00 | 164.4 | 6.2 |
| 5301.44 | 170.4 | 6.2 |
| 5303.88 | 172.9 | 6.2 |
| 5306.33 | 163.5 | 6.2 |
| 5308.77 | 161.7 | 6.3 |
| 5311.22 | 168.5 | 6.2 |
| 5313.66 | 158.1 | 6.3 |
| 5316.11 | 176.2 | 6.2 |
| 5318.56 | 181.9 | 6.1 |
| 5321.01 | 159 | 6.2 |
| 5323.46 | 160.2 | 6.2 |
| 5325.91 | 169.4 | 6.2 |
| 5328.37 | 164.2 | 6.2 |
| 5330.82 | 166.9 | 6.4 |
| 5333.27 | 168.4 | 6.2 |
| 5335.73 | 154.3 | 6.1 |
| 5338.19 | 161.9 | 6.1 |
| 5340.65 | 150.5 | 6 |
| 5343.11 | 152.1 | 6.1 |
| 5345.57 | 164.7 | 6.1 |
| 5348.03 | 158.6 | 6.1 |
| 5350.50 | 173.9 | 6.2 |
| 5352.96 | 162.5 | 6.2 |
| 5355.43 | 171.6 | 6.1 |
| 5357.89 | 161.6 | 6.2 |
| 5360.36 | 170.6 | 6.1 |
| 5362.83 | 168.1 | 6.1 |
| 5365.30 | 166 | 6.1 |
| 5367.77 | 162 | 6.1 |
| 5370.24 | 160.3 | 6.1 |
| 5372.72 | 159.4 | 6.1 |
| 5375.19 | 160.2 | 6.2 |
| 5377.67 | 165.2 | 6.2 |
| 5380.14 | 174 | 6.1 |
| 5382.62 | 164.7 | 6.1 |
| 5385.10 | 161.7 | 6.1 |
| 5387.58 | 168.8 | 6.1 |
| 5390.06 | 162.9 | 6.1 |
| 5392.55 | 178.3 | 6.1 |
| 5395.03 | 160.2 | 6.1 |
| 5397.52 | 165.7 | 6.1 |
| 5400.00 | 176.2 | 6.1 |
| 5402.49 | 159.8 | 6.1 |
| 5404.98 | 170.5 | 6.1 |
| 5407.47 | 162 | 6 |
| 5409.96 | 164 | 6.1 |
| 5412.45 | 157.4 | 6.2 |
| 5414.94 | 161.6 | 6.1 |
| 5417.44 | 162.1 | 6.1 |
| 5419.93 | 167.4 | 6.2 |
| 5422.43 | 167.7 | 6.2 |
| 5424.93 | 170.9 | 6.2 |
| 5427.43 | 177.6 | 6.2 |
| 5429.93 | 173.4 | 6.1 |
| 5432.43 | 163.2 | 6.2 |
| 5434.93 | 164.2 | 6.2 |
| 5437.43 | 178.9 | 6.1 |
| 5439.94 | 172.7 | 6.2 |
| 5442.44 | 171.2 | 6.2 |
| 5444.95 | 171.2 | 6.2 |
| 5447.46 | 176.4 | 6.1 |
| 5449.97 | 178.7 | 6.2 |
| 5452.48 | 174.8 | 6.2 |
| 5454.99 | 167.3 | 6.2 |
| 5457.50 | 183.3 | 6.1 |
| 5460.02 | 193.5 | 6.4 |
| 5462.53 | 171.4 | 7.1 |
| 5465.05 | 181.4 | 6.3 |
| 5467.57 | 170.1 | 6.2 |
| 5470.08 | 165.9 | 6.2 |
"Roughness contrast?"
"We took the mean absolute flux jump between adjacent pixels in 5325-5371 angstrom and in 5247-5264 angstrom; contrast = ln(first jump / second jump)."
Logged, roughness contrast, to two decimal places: 0.65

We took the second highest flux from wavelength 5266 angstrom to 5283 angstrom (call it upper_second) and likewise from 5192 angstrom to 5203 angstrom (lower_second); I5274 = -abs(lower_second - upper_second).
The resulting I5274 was -12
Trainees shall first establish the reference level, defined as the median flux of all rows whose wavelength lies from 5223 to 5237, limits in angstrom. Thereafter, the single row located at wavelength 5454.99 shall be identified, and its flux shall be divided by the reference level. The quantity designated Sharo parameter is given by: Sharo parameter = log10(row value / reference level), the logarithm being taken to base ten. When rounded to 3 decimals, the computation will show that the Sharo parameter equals -0.021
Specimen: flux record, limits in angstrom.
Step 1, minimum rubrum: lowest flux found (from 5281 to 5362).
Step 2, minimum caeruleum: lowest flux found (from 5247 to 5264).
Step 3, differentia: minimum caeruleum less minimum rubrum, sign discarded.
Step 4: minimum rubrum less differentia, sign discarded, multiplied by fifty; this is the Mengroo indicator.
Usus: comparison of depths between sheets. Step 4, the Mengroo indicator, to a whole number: 6490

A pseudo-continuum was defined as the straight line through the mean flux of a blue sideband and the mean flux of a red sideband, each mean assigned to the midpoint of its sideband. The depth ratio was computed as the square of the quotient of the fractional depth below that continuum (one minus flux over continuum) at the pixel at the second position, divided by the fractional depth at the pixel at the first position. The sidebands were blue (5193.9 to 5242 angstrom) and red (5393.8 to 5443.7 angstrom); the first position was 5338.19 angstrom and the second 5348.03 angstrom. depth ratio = 1.7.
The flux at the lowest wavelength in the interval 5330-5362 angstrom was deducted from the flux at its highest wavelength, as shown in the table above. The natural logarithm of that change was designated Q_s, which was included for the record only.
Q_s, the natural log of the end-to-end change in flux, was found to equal 1.31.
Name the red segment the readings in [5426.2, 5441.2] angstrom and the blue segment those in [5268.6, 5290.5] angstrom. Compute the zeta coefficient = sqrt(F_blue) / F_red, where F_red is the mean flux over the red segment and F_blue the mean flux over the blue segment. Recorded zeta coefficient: 0.0770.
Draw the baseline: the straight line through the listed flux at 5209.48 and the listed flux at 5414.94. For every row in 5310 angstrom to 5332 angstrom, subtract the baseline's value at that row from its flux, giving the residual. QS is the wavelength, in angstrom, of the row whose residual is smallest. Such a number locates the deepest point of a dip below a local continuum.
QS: 5313.66 angstrom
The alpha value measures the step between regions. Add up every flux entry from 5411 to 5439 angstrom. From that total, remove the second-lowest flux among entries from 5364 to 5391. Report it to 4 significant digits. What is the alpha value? 1684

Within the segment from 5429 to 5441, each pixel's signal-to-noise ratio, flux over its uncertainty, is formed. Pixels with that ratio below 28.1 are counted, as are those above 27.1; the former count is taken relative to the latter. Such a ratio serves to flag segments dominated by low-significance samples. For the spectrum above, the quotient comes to 1.0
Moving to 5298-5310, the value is 2.5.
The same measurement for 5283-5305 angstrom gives 0.7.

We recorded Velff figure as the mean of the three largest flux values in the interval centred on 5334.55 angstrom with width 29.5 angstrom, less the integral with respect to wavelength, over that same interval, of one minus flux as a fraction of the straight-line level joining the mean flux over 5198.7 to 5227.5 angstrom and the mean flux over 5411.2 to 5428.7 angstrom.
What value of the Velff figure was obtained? 166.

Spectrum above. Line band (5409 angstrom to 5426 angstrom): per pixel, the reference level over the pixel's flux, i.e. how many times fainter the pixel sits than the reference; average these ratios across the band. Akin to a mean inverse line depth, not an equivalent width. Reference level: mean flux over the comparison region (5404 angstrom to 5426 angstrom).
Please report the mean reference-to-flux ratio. 1.00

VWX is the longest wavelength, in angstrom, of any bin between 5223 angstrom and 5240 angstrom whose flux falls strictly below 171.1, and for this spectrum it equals 5233.52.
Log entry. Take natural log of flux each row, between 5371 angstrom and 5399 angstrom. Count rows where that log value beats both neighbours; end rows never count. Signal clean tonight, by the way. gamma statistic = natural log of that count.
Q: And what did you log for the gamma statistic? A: 1.1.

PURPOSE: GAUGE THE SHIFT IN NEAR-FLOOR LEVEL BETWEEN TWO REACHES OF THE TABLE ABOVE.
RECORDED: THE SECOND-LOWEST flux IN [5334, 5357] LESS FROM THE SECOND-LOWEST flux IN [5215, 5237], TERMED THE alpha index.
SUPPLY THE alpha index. 17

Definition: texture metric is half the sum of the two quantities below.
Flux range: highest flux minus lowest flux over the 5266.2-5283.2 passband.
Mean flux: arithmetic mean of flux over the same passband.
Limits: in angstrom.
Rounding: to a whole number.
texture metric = 92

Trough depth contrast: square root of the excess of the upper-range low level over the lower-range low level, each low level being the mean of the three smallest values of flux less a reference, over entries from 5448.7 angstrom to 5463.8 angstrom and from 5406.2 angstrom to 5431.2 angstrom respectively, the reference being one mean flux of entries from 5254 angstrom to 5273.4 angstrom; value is 3.3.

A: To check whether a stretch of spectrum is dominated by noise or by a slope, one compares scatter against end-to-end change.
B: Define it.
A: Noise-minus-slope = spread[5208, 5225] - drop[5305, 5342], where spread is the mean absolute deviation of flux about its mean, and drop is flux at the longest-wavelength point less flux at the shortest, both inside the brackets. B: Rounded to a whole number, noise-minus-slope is 18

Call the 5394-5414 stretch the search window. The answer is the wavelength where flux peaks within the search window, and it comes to 5400.00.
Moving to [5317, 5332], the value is 5318.56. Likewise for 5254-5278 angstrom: 5269.80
